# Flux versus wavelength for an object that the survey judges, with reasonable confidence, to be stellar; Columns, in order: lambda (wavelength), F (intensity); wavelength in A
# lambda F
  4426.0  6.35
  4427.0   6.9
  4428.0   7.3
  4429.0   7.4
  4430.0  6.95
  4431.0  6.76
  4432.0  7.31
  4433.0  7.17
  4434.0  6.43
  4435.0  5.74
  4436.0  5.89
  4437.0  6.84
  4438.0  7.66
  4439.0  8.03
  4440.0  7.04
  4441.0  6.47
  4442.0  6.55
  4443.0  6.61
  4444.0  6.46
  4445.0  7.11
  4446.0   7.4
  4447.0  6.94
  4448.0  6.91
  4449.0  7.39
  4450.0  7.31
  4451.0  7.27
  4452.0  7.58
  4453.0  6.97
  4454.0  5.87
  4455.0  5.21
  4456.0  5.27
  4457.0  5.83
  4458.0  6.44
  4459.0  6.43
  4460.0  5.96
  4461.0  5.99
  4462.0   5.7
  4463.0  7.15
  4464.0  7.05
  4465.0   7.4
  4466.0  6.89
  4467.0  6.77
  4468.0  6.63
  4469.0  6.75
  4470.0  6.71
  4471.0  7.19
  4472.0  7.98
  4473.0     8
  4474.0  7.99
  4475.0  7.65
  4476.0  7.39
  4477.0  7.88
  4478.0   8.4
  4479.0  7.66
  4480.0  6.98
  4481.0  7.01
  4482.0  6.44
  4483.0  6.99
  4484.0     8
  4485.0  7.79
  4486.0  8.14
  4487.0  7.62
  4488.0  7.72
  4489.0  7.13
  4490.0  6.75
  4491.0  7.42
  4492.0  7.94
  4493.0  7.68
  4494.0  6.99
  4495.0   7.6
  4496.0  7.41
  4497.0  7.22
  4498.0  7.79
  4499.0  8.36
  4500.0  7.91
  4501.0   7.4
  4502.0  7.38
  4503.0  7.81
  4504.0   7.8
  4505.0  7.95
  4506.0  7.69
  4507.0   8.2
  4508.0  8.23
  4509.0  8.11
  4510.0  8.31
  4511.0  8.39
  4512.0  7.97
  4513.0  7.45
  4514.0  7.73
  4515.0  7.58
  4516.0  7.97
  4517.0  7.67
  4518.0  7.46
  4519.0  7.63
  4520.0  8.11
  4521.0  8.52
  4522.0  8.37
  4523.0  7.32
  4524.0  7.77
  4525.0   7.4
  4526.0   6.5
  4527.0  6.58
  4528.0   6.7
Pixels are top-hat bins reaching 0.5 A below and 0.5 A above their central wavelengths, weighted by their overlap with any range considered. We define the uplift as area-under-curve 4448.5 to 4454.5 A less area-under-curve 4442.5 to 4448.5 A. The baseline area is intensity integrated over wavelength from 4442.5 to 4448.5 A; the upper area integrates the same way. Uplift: 1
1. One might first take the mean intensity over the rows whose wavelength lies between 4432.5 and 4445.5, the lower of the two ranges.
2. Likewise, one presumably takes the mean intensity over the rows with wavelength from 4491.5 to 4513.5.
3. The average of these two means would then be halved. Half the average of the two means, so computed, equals 3.64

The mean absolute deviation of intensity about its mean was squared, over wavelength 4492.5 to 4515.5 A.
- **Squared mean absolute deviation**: 0.09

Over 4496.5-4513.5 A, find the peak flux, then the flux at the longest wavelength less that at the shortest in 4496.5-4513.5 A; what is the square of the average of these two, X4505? 18.6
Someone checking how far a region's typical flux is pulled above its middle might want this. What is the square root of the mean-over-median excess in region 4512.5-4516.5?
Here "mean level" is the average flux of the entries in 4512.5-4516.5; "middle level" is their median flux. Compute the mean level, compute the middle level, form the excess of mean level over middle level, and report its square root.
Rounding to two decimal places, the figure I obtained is 0.17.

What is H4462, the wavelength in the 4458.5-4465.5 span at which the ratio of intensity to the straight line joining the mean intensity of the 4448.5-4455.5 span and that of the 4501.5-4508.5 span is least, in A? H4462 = 4462.0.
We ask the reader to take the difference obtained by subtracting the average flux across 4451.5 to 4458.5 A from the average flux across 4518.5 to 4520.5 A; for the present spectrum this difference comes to 1.7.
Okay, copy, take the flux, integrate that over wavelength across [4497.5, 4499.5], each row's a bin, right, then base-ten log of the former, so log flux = 1.21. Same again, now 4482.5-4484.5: 1.18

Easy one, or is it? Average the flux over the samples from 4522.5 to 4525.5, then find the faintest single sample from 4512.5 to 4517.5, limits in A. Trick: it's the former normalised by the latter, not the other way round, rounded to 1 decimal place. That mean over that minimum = 1.0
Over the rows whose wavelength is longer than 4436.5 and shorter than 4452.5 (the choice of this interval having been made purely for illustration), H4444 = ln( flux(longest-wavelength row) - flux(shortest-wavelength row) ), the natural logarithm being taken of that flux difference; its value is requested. -0.3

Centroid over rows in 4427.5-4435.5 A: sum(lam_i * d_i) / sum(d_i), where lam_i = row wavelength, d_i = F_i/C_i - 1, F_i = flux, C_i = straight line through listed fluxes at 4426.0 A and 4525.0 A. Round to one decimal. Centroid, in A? 4429.5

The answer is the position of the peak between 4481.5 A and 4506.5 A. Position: 4499.0 A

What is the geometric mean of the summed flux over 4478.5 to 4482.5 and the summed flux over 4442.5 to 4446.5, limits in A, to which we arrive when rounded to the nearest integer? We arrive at 28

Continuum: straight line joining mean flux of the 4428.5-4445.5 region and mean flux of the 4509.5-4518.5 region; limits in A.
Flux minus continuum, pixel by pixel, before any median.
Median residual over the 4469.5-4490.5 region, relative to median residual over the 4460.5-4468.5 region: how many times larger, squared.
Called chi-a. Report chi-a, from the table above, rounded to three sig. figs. 0.299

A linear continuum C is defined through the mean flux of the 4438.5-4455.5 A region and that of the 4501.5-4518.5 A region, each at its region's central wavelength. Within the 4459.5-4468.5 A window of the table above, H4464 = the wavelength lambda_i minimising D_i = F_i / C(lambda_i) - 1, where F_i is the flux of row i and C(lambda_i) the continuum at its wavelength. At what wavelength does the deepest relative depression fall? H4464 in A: 4462.0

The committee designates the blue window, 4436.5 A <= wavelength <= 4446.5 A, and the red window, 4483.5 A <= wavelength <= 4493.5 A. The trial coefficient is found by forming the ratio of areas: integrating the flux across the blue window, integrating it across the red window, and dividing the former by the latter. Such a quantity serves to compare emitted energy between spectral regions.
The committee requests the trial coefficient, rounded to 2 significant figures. 0.92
